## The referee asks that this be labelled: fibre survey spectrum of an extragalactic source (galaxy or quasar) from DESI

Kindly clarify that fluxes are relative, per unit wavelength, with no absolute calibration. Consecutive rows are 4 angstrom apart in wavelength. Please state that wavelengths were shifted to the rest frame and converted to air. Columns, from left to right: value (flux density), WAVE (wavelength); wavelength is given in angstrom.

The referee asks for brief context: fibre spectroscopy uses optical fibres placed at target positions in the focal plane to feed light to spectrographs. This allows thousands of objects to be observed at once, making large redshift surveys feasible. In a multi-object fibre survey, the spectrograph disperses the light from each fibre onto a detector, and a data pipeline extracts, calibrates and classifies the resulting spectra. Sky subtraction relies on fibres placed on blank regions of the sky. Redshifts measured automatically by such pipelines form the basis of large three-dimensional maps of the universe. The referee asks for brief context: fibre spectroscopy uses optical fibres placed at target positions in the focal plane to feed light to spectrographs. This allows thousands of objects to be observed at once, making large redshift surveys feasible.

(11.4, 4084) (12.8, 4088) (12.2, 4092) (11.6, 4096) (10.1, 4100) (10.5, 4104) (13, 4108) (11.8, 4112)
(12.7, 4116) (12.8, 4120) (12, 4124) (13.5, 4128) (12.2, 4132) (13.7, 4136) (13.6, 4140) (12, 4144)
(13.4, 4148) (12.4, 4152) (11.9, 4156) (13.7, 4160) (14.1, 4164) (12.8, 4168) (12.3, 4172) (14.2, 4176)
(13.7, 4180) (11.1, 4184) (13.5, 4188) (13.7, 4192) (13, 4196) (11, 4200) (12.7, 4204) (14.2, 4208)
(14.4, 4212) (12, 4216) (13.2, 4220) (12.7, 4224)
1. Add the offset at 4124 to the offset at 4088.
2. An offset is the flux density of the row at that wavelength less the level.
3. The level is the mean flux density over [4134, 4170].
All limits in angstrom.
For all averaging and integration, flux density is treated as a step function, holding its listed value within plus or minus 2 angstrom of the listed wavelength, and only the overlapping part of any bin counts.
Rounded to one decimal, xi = -1.3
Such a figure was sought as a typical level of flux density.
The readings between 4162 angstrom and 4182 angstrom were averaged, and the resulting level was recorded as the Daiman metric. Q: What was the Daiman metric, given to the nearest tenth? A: 13.4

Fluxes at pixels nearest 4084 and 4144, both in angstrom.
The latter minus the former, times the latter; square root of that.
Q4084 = 2.7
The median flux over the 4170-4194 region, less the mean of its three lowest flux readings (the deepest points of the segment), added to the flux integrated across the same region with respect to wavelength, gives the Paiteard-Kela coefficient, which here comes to 315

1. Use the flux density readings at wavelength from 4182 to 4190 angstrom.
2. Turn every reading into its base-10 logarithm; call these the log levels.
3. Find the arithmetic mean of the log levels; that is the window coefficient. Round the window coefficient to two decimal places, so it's 1.09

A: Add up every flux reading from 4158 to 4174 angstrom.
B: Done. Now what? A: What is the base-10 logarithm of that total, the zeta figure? 1.72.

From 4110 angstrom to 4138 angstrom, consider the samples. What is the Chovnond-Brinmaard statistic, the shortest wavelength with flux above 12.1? 4116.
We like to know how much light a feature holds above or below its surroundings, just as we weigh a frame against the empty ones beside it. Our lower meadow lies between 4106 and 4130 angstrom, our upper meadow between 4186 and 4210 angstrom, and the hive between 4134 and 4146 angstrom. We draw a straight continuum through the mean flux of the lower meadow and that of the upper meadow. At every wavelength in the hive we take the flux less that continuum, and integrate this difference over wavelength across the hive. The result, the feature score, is 4.3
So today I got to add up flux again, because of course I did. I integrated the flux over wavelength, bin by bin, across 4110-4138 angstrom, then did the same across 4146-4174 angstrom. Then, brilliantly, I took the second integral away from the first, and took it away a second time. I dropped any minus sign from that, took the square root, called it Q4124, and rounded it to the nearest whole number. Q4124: 19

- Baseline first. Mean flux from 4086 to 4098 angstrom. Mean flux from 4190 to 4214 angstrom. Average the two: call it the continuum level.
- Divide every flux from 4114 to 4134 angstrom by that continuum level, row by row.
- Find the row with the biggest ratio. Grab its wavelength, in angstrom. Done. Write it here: 4128 angstrom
